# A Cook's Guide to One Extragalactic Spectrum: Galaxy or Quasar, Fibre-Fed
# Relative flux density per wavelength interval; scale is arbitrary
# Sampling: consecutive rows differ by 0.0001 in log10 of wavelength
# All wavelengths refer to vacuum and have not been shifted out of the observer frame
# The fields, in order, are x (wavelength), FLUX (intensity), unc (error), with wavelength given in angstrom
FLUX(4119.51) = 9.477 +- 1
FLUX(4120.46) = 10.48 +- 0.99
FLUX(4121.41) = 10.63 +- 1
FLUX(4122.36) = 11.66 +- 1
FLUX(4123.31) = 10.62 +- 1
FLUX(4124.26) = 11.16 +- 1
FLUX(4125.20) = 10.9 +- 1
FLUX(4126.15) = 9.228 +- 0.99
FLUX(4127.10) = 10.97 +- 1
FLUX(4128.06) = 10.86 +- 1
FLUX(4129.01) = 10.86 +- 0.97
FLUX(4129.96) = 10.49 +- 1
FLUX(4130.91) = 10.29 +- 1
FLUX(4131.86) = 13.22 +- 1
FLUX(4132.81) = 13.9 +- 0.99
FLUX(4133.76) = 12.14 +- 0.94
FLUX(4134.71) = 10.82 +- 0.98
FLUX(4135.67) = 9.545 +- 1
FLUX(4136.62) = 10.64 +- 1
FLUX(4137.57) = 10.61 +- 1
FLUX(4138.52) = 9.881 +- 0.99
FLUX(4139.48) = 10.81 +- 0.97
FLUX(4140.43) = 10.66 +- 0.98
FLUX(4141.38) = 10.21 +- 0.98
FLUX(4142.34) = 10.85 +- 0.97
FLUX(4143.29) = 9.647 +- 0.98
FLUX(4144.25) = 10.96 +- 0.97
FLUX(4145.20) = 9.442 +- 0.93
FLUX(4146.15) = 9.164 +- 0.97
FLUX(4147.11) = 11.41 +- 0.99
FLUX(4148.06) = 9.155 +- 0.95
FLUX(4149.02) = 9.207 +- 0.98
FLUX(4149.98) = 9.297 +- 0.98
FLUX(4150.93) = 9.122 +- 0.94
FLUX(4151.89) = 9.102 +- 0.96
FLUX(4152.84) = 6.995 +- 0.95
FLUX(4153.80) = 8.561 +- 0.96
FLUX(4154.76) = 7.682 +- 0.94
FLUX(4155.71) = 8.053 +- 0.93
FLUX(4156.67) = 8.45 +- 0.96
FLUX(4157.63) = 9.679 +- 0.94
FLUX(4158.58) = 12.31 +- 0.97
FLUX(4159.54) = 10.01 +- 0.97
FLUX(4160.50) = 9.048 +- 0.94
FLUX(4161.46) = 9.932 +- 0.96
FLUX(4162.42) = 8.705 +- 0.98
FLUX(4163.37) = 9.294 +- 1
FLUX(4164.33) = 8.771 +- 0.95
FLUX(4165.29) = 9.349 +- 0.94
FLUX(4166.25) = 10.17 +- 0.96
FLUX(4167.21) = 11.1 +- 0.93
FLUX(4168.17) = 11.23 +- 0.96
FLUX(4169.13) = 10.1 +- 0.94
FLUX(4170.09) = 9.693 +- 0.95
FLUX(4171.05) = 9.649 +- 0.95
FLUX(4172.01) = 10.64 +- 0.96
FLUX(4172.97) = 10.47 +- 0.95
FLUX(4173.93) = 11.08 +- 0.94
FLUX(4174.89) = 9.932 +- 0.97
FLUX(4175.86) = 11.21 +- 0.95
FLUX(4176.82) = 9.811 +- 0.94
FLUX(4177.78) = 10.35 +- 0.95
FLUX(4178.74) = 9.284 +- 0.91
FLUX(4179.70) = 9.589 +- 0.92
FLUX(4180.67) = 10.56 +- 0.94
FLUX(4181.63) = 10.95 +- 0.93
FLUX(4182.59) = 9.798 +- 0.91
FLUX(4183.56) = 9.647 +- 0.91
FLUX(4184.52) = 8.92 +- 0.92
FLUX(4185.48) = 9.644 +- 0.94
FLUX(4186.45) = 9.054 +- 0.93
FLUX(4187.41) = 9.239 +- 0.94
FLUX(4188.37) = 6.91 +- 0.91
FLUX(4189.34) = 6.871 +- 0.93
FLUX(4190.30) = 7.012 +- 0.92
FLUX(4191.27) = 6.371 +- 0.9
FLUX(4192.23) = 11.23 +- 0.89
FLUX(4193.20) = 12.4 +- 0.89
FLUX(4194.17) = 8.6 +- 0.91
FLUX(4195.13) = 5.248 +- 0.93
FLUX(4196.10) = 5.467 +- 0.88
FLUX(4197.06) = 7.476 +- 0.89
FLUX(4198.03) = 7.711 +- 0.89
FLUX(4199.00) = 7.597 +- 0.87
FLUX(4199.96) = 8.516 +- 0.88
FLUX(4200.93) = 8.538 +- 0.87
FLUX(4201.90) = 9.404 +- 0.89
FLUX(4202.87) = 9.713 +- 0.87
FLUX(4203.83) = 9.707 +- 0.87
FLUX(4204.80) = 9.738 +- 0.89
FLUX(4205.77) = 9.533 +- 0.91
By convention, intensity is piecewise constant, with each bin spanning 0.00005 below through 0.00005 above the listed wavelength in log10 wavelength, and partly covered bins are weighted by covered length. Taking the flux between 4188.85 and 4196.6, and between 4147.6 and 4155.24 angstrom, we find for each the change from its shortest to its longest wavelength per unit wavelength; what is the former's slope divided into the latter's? 1.1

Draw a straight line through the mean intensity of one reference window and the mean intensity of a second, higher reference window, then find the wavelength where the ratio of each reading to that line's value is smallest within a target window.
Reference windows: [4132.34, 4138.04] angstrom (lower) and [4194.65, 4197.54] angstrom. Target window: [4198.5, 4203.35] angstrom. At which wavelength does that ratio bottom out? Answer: 4199.00 angstrom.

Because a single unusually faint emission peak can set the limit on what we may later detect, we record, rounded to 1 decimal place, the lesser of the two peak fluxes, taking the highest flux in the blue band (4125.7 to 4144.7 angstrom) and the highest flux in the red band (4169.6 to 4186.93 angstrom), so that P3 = 11.2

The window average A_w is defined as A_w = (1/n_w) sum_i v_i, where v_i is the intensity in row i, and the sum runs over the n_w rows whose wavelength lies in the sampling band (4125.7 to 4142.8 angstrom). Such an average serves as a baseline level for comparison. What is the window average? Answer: 10.9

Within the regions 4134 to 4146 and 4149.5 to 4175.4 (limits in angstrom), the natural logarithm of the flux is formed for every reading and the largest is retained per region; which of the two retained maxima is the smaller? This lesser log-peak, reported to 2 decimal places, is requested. 2.39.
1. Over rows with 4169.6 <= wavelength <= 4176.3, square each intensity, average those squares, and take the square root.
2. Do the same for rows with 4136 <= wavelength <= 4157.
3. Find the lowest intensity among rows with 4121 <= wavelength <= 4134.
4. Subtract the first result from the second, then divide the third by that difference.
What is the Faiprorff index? -12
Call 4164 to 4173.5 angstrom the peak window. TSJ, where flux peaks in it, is 4168.17 angstrom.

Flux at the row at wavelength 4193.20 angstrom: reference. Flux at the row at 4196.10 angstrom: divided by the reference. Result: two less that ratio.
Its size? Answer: 1.56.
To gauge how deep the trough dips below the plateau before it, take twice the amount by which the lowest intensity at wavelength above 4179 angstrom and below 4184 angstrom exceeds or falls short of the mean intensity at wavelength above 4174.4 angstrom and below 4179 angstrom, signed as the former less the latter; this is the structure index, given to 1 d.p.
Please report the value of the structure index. -1.1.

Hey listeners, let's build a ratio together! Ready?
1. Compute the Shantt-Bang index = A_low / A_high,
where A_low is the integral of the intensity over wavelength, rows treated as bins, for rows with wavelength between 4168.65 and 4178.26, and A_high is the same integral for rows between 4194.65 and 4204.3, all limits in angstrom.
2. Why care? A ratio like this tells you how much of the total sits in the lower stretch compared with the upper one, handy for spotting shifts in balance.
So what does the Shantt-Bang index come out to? 1.29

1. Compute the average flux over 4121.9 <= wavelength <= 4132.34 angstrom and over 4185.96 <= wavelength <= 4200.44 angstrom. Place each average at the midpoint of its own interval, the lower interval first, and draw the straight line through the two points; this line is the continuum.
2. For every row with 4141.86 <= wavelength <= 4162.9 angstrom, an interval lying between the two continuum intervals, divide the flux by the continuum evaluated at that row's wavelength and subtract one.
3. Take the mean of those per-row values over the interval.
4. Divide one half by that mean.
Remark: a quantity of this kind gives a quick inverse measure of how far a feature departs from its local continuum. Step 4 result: -12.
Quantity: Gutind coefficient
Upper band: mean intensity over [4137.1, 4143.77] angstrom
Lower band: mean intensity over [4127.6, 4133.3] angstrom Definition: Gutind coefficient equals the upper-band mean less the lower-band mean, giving -1.2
